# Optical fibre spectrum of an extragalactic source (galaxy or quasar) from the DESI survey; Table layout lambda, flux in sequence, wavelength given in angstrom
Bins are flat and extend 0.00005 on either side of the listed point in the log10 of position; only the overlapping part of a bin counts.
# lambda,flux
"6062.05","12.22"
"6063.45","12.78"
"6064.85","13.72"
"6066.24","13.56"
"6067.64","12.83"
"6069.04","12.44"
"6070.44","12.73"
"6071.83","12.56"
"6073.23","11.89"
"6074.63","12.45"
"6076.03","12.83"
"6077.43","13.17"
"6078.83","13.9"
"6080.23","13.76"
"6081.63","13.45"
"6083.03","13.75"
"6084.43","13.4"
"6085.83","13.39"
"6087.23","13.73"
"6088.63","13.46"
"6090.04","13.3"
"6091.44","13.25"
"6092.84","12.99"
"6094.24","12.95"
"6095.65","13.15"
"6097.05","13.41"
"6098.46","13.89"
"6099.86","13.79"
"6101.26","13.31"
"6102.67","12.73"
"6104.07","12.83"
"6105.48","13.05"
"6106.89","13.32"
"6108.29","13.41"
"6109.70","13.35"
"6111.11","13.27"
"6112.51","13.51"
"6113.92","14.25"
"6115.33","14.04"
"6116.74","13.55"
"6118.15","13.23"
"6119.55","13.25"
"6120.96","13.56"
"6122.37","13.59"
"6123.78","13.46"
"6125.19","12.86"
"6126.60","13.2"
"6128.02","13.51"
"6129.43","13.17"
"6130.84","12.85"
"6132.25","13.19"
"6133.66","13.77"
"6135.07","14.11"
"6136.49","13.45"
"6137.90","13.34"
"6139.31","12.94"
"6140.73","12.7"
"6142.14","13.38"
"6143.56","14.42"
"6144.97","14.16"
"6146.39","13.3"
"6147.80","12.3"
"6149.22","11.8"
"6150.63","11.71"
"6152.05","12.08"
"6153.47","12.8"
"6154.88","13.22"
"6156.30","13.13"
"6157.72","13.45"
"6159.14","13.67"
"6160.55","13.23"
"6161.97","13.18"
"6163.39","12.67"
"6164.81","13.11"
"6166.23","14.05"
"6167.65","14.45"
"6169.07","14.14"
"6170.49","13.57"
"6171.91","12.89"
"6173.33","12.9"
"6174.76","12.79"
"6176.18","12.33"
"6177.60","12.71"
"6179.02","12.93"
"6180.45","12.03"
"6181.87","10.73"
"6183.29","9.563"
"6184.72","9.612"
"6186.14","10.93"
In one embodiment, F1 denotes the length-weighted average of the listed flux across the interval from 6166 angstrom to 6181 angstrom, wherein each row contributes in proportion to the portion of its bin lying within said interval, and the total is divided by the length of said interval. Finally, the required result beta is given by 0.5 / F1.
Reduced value 0.0380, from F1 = 13.14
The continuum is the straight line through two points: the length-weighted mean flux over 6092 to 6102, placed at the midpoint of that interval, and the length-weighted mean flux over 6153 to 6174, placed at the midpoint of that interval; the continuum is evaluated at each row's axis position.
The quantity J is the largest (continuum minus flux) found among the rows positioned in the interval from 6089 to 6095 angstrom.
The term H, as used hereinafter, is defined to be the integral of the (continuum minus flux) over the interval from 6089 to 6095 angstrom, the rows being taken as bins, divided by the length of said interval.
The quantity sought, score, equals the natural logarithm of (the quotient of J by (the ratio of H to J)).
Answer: -0.3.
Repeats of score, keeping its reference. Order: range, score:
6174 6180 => 0.4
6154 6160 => 0.8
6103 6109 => 0.2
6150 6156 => 1.2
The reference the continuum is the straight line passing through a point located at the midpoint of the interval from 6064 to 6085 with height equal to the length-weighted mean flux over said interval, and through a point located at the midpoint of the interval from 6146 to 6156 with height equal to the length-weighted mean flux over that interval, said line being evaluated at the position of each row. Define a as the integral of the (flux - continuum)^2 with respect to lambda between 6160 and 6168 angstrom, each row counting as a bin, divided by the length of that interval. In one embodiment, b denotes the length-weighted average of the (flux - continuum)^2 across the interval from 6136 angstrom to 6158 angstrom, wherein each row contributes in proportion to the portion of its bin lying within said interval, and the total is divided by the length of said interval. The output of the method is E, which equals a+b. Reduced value 2.25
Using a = 1.46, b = 0.8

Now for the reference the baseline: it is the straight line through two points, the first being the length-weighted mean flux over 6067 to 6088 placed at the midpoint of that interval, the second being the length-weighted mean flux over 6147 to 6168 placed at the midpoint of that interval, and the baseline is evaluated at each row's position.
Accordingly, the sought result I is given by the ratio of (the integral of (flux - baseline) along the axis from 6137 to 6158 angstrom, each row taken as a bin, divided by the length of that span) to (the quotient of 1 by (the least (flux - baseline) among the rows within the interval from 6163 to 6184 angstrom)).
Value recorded 0.03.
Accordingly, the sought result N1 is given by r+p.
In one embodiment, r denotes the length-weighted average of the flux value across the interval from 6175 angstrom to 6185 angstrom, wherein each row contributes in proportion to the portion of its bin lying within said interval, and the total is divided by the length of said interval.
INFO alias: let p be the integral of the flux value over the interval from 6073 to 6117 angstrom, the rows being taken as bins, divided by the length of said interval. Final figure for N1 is 24.9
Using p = 13.3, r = 11.6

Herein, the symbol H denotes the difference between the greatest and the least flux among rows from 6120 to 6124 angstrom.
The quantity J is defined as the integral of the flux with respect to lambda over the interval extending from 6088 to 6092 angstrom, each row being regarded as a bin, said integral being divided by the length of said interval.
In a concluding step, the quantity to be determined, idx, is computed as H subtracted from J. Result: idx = 13.2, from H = 0.1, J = 13.3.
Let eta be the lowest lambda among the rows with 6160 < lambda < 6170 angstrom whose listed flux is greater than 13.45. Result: 6166.23 angstrom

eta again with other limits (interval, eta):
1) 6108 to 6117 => 6112.51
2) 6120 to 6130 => 6120.96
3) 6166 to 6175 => 6166.23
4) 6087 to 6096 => 6087.23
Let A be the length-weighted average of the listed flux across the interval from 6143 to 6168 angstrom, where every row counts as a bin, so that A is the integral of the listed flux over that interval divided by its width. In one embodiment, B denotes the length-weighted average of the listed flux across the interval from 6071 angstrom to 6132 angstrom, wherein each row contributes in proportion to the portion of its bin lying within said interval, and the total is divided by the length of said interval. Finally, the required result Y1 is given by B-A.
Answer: 0.17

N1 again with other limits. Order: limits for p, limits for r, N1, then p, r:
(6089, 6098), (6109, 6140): 26.6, 13.2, 13.4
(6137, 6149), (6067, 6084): 26.2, 13.3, 13.0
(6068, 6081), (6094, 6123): 26.3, 12.9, 13.4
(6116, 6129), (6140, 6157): 26.3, 13.4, 12.9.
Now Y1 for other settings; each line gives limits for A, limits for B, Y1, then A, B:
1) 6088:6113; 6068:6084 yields -0.28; 13.27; 13.00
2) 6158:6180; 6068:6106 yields -0.06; 13.23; 13.17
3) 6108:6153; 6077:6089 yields 0.31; 13.27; 13.57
